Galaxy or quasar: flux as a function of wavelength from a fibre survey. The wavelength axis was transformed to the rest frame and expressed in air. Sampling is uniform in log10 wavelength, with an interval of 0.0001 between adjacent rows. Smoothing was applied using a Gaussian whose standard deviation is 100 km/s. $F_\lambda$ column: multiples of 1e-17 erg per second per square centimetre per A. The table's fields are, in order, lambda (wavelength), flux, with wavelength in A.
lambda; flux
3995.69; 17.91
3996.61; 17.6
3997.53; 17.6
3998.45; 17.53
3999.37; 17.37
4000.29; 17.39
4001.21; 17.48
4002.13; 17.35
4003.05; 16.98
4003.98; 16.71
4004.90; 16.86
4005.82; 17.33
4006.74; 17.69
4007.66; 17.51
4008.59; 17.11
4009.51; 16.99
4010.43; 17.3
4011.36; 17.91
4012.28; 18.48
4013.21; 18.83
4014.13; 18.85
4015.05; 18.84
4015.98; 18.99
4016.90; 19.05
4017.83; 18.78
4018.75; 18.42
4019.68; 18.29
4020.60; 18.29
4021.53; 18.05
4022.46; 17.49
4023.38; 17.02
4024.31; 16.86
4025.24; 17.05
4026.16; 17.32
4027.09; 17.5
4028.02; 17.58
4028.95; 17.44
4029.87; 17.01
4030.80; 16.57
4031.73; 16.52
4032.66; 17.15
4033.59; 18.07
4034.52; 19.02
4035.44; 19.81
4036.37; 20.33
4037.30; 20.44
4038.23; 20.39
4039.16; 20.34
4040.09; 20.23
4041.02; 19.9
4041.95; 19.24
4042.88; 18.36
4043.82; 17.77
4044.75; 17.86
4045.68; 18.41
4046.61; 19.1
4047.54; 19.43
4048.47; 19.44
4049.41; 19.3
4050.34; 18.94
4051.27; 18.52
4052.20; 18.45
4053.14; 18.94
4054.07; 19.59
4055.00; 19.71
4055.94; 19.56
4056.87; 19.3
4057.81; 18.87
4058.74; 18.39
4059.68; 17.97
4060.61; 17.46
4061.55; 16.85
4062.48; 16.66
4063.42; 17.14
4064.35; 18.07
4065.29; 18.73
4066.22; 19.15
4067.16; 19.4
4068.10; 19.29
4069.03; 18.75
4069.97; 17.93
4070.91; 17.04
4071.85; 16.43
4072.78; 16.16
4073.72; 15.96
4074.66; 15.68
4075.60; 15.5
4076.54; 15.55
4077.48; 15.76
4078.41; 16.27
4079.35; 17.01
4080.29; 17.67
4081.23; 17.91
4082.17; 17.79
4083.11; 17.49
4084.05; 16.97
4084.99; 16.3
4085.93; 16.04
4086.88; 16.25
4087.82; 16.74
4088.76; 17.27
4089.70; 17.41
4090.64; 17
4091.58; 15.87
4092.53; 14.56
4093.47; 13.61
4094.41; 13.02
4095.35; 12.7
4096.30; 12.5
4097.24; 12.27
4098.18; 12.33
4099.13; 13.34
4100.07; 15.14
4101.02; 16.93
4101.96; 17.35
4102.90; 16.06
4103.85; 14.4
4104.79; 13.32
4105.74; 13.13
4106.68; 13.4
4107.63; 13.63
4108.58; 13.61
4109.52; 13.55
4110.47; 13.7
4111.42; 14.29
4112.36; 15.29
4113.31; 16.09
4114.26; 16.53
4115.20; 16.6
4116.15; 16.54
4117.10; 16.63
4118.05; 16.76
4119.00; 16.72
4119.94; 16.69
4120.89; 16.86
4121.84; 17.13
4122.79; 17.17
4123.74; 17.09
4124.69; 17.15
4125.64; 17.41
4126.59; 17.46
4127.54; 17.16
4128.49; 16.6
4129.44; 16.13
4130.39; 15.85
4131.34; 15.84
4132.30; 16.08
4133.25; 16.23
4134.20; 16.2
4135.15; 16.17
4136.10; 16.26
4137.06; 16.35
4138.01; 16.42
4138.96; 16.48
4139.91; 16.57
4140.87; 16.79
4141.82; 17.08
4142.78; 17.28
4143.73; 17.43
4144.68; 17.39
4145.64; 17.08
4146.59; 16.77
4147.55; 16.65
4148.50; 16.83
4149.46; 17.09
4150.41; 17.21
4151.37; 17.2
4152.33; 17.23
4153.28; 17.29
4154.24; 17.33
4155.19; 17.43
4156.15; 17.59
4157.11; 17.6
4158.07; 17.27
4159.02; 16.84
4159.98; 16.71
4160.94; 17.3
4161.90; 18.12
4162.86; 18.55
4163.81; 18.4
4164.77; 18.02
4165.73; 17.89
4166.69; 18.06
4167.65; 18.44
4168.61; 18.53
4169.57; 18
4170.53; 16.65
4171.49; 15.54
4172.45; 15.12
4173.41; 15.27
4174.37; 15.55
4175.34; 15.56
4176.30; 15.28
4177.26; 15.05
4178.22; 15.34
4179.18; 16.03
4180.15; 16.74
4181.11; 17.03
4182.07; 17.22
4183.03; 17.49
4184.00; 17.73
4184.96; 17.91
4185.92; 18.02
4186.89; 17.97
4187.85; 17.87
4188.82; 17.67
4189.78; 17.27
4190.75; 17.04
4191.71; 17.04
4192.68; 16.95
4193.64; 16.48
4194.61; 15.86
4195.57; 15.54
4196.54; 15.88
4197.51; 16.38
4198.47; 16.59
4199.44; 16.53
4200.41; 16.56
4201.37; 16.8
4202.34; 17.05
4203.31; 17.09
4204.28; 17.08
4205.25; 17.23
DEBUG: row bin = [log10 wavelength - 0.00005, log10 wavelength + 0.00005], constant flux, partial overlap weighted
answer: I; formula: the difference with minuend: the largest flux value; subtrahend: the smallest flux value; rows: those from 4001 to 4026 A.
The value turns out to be 2.3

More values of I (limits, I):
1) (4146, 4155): 0.7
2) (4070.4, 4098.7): 5.6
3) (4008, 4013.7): 1.8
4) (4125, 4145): 1.6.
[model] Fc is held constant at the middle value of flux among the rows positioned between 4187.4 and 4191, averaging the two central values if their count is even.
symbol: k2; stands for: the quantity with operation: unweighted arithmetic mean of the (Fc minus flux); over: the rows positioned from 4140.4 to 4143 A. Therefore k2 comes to 0.4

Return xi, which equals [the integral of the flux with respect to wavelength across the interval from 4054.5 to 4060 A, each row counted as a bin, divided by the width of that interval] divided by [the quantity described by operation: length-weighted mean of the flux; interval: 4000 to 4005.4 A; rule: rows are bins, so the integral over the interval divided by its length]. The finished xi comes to 1.11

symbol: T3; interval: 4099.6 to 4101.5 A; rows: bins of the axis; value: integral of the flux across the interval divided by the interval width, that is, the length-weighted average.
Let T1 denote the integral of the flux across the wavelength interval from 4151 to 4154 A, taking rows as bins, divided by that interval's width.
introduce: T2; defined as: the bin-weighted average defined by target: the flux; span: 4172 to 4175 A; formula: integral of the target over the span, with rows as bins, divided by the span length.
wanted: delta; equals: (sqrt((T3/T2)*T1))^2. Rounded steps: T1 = 17.2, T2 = 15.3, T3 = 16.0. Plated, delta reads 18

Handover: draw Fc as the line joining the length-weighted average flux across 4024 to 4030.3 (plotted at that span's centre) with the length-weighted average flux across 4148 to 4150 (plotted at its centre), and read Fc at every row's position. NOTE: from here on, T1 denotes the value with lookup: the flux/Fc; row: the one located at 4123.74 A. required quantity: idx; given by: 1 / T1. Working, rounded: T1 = 1.00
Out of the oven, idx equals 1.00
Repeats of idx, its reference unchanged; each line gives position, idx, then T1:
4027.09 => 0.99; 1.01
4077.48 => 1.09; 0.92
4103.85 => 1.19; 0.84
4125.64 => 0.98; 1.02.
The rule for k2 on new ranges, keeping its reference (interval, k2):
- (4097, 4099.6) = 4.8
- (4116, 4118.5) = 0.8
